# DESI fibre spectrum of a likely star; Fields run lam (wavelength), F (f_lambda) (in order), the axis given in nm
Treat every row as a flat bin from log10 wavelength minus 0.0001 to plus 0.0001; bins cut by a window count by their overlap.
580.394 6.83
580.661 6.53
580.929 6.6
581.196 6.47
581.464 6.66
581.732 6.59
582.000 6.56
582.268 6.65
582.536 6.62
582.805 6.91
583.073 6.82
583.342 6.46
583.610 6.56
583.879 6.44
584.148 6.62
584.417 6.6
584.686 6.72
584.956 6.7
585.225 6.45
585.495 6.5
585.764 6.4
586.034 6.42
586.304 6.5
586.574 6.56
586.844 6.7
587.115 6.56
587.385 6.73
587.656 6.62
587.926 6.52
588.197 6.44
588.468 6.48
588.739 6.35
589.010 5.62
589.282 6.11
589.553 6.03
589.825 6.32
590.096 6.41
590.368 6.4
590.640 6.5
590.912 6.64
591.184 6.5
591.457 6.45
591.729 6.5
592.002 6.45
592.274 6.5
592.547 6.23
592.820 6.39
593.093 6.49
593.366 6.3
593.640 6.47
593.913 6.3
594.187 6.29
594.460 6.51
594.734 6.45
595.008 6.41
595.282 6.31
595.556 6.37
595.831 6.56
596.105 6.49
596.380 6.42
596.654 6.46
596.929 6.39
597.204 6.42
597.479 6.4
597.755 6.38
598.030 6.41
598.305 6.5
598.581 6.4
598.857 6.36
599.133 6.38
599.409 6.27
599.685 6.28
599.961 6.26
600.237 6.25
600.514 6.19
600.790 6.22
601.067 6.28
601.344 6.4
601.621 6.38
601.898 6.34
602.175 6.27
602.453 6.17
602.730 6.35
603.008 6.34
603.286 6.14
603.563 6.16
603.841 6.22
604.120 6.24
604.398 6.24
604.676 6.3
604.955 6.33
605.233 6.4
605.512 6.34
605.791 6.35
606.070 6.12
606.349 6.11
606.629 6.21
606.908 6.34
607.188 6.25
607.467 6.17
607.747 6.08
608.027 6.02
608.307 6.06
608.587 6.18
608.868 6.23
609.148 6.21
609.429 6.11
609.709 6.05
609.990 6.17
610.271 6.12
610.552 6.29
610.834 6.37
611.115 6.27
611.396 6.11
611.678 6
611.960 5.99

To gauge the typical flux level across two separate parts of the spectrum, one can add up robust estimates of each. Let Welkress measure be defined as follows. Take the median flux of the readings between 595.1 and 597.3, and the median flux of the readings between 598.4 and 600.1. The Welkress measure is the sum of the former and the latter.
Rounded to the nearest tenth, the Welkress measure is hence 12.7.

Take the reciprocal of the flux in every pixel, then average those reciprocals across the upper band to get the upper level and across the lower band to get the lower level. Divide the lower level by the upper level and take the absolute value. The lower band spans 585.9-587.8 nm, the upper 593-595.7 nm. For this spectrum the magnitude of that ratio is 0.971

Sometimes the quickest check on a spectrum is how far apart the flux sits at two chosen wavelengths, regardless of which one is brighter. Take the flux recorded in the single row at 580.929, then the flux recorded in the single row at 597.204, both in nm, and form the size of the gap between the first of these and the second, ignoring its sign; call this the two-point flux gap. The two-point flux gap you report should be 0.180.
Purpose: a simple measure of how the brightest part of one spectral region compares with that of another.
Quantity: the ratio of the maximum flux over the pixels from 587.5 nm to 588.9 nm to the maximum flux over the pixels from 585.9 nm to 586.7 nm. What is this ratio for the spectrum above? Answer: 1.01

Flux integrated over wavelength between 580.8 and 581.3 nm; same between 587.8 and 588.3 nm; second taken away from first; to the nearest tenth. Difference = 0.0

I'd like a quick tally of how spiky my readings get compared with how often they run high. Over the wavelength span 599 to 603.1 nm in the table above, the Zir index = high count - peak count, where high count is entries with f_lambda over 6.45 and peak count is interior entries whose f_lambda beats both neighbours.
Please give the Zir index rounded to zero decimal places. -3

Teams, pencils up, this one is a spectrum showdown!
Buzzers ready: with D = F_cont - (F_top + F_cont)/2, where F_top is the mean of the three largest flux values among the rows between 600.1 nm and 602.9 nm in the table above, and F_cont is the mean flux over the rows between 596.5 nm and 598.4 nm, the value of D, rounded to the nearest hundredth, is 0.02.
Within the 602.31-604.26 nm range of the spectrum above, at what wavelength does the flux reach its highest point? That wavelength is 602.730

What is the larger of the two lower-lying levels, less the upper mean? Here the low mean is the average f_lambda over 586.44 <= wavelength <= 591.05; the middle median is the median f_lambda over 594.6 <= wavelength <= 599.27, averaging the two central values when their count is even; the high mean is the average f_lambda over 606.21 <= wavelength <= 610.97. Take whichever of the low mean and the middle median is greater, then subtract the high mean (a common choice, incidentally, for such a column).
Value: 0.24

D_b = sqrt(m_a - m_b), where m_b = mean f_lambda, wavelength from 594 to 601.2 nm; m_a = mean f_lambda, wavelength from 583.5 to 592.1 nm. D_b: 0.30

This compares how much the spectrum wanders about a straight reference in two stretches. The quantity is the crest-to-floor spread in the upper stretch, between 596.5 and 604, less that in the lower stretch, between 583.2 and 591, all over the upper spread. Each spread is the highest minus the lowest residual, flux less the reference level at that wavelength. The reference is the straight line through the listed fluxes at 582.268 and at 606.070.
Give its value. -3.1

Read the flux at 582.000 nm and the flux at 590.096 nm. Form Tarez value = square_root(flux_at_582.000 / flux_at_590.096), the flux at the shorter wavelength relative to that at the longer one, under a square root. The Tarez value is 1.012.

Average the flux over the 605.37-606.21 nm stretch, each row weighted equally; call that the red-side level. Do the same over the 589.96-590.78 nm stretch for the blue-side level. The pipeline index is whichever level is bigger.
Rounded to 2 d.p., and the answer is 6.44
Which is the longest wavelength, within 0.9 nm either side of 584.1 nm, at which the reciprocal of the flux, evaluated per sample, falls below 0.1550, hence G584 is 584.956 nm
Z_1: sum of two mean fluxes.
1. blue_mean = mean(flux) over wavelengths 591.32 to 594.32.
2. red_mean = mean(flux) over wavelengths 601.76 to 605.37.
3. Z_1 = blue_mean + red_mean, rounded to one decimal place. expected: 12.7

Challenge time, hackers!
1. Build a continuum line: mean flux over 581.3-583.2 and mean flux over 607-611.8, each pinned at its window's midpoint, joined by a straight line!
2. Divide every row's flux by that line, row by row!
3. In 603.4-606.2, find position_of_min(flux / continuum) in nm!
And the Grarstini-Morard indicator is 603.563 nm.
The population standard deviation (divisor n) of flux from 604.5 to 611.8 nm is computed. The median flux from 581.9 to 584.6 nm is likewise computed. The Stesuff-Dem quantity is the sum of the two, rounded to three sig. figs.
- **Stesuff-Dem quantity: 6.72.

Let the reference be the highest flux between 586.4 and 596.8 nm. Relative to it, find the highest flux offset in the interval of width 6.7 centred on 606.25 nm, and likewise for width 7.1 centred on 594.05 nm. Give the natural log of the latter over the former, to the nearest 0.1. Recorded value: -1.3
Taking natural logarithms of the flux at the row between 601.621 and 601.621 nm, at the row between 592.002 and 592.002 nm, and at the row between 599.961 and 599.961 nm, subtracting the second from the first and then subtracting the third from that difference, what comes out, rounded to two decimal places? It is -1.85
